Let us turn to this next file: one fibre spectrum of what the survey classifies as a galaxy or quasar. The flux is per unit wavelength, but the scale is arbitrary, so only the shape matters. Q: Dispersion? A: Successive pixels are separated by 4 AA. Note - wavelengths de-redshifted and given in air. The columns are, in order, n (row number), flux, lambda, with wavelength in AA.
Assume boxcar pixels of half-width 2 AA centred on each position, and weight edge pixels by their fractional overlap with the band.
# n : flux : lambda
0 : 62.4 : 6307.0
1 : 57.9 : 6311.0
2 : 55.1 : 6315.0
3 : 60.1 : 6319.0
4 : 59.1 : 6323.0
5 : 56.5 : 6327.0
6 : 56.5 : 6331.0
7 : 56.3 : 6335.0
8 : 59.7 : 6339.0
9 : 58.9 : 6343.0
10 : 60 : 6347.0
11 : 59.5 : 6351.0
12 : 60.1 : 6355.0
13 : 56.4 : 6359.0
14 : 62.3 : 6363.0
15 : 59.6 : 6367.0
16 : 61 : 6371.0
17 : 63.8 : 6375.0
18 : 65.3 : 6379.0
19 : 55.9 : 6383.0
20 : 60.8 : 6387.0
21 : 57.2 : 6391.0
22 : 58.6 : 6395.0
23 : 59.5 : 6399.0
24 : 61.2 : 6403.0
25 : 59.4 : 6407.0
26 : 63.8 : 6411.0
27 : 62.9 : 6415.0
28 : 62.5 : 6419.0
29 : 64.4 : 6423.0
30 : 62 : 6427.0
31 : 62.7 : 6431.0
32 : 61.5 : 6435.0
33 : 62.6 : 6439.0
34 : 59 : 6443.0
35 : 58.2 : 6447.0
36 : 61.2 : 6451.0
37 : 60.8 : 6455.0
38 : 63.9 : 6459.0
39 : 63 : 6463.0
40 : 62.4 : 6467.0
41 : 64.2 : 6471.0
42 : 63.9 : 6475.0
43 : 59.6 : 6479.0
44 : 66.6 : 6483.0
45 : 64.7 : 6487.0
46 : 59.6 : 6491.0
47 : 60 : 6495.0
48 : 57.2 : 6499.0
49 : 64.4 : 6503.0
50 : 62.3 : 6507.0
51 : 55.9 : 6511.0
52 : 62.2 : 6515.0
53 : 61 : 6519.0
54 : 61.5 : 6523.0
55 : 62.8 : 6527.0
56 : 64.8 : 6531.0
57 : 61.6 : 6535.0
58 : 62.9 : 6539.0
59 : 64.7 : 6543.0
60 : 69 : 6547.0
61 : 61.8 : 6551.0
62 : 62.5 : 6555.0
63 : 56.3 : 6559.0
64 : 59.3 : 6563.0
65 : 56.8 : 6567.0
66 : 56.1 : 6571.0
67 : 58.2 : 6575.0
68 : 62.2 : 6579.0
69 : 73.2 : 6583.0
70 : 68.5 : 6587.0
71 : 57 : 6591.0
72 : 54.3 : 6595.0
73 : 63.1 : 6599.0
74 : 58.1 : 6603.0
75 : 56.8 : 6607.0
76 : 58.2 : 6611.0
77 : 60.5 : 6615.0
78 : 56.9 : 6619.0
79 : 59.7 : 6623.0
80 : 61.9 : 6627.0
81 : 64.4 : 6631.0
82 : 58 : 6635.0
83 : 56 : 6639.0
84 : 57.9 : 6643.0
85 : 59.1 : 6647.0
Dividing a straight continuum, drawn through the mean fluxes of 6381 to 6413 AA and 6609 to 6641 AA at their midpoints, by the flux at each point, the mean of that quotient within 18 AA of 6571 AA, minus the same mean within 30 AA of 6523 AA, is 0.015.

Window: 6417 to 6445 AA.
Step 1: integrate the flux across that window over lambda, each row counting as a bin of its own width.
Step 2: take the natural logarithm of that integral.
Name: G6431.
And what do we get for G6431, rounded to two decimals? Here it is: 7.46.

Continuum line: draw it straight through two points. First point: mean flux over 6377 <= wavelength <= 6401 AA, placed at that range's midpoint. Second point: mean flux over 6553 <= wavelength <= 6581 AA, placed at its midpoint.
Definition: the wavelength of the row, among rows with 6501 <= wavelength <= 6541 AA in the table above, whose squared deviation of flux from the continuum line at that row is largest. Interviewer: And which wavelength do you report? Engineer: 6531.0 AA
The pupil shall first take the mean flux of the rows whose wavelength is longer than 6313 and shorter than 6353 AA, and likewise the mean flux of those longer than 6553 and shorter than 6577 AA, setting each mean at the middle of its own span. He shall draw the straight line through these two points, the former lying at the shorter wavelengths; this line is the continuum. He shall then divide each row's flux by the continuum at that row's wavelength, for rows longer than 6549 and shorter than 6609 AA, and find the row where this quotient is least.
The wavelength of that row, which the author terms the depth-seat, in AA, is 6595.0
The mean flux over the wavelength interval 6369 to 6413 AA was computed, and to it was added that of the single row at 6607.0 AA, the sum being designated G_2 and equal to 117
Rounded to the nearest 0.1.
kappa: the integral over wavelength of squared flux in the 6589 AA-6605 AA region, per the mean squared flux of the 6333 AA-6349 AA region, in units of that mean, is 15.7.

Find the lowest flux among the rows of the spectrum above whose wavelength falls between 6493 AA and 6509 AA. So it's 57.2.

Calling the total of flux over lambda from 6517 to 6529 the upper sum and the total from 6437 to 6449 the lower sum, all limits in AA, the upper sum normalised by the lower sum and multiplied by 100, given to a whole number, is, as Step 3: 103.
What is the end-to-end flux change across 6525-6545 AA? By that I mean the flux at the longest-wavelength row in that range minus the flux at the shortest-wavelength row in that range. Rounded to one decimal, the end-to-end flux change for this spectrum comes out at 1.9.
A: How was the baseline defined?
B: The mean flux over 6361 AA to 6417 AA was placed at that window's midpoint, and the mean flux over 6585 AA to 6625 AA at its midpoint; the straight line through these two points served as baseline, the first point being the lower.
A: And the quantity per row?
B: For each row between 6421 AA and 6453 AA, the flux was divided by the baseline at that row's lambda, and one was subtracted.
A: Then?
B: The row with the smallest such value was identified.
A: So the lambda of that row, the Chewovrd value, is 6447.0 AA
